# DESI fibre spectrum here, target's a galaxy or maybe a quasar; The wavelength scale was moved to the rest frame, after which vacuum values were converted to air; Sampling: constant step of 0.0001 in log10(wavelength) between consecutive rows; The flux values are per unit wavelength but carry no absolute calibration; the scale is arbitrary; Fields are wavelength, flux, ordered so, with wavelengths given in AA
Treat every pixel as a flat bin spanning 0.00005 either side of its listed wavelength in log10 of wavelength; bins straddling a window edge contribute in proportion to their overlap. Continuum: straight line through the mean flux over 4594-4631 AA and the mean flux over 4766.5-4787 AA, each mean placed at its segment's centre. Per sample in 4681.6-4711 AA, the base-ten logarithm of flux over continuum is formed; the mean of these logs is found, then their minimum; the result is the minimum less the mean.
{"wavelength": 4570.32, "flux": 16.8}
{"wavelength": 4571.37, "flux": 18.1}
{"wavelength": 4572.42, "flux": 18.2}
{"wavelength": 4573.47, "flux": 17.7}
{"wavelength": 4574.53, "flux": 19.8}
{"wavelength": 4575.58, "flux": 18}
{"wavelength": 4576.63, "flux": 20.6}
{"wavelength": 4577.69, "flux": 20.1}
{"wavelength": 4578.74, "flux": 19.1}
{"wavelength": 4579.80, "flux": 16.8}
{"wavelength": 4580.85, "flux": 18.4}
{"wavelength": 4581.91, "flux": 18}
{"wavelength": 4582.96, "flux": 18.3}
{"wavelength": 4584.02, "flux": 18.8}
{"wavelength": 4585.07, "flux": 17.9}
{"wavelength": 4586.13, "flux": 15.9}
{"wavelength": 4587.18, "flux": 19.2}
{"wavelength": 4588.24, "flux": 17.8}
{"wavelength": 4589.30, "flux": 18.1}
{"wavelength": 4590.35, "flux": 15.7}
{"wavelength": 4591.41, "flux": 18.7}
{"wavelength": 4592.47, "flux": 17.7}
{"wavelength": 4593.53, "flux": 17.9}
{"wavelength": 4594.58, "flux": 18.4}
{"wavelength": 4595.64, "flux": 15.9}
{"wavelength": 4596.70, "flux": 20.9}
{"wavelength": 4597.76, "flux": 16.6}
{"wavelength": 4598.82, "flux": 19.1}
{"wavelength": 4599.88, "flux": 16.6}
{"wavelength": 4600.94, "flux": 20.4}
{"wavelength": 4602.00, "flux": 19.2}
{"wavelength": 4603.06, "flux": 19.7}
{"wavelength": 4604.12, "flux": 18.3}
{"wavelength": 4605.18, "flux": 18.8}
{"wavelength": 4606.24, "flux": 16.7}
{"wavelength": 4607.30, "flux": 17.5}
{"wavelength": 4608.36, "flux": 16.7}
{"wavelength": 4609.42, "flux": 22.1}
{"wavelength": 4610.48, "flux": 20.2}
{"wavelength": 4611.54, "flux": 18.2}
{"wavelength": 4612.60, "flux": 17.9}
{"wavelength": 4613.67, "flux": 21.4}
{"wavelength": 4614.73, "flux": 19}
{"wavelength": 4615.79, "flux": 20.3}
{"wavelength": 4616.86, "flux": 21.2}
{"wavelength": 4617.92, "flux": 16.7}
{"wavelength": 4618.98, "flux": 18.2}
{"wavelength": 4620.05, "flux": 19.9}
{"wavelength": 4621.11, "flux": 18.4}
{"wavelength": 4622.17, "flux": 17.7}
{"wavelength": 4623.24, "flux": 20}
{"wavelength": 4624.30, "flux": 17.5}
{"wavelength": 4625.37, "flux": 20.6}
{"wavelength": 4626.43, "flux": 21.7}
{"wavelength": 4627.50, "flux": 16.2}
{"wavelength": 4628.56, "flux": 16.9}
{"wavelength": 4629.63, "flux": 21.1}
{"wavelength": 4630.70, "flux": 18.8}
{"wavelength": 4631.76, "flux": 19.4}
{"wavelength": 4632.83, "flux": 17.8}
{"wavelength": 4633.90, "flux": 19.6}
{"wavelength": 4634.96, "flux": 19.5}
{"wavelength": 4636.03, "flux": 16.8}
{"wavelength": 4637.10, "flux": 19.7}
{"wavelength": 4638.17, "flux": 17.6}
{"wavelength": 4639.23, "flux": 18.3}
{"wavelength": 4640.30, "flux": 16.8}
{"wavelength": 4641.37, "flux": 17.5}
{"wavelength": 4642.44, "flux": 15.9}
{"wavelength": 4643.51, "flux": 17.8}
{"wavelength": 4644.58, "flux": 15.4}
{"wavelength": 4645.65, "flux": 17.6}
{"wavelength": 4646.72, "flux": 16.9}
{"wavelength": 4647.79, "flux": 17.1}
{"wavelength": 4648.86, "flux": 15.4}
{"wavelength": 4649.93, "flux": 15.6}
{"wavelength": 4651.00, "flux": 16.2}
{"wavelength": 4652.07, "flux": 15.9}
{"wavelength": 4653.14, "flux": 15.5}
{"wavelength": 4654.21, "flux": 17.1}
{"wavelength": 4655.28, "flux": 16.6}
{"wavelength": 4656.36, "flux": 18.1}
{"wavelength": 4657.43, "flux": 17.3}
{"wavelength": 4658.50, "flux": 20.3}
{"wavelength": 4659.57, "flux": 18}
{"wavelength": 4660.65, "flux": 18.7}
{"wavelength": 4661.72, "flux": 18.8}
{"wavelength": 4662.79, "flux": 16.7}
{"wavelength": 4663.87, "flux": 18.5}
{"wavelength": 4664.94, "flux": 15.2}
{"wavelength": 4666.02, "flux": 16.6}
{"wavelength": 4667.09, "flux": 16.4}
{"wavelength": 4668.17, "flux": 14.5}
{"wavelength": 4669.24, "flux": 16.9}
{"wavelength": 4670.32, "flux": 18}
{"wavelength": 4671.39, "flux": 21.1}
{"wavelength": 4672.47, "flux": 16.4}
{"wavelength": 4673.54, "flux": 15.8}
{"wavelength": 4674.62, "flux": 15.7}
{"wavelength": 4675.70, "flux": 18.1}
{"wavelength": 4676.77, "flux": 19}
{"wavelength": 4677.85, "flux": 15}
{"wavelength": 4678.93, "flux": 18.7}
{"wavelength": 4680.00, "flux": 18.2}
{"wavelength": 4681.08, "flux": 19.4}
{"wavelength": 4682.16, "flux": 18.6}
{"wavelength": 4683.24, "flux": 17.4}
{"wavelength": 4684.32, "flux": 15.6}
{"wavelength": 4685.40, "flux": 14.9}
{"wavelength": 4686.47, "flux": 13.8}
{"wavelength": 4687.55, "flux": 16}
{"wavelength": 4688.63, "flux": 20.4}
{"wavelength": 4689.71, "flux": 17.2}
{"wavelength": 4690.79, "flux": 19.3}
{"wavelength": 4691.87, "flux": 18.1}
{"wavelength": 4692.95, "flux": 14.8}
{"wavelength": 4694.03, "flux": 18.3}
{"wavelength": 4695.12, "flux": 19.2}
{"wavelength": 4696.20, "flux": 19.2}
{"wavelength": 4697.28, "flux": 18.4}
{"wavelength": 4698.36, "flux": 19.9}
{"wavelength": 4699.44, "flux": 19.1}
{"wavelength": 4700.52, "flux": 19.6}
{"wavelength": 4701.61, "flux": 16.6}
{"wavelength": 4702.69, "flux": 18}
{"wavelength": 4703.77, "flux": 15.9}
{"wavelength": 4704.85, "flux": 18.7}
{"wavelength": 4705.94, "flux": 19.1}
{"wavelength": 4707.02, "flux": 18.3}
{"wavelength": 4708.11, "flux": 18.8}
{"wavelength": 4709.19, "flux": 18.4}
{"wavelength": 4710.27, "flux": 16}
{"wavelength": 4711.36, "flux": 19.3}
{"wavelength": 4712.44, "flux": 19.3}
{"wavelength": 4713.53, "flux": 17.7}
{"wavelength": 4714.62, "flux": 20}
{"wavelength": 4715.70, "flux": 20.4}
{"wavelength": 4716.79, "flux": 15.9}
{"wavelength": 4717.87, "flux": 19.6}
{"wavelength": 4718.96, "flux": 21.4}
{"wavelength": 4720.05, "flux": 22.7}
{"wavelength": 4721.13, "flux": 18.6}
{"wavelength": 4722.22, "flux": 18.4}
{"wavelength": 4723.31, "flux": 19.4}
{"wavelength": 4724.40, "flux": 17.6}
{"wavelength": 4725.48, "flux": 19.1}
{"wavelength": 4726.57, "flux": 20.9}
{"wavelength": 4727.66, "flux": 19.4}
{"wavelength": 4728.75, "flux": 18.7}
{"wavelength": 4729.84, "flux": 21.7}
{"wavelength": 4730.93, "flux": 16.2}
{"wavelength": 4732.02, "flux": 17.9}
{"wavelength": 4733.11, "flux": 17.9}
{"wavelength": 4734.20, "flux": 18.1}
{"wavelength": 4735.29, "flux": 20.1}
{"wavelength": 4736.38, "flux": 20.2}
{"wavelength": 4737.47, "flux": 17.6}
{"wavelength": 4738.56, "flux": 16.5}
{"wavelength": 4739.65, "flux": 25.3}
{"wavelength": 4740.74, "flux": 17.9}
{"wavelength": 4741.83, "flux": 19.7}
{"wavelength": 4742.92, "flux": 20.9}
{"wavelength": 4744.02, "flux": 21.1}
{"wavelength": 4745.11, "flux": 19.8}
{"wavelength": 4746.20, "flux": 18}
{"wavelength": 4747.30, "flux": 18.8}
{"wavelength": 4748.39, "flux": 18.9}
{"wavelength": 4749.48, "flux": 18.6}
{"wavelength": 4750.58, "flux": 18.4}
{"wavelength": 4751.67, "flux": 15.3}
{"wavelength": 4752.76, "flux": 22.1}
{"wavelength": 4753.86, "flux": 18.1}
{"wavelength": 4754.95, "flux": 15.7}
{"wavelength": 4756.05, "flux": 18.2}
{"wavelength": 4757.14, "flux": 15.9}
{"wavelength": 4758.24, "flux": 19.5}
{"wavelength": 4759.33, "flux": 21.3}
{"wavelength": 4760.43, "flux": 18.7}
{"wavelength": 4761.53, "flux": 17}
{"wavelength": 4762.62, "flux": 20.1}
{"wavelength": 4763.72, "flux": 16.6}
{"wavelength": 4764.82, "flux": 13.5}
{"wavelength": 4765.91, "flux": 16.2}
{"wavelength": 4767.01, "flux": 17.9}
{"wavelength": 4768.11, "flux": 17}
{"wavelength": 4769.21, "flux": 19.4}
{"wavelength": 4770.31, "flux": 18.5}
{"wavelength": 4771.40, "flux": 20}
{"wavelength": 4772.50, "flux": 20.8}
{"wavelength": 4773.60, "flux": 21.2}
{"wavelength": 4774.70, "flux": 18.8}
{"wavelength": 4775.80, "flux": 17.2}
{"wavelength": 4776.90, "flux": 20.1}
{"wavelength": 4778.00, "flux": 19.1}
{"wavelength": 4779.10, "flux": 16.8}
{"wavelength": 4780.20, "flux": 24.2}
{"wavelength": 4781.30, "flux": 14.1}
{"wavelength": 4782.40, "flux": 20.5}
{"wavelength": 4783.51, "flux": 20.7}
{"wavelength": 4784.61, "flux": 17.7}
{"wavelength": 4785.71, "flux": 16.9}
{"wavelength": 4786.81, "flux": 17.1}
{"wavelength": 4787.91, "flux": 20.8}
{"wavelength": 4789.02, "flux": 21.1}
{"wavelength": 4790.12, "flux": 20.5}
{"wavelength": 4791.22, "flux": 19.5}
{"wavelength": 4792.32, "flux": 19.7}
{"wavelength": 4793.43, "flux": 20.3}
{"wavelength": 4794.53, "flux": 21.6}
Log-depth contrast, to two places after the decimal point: -0.11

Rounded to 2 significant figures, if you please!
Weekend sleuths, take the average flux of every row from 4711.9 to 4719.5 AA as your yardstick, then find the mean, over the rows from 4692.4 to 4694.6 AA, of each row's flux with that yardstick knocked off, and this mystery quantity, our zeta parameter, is -2.6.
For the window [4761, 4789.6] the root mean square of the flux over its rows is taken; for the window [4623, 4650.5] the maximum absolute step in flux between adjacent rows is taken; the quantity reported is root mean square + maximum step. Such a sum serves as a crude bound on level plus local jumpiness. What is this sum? 24.2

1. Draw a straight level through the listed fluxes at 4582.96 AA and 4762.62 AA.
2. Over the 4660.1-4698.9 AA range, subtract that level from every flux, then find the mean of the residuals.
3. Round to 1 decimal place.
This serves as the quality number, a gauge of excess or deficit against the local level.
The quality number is -1.8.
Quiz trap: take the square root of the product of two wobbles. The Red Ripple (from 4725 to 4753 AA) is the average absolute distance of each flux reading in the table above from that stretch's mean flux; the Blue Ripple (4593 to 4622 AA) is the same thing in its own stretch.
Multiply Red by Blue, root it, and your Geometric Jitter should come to 1.45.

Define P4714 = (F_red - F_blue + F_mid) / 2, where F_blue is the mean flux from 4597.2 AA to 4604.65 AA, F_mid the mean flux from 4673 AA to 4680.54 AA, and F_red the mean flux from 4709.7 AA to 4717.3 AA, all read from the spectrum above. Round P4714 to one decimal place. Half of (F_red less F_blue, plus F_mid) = 8.5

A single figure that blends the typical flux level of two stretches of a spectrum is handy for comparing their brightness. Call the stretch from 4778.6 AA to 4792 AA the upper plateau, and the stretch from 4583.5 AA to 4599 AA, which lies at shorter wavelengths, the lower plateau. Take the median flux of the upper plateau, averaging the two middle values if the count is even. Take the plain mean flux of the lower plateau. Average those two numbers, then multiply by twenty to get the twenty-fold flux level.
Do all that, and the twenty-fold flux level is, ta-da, 379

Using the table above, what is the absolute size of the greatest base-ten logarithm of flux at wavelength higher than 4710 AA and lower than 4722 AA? 1.36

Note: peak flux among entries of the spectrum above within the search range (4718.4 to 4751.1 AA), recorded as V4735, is 25.3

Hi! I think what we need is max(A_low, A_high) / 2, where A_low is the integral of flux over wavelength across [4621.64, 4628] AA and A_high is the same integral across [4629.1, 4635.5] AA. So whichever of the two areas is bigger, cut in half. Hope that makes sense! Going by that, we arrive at 62.0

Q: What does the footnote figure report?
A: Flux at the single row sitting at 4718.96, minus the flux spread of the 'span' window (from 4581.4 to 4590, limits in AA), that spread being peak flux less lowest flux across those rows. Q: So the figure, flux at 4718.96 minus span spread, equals 18.1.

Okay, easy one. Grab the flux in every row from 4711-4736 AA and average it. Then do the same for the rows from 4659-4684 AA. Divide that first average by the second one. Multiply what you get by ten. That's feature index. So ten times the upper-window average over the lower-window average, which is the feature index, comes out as 11.0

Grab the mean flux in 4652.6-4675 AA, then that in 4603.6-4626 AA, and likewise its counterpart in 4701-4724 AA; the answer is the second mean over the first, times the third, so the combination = 20.5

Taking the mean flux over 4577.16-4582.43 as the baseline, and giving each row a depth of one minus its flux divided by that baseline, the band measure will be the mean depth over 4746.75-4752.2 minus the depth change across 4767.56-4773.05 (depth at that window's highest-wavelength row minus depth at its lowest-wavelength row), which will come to 0.23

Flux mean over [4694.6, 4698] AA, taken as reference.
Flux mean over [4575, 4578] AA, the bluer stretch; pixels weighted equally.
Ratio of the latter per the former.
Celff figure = 1.03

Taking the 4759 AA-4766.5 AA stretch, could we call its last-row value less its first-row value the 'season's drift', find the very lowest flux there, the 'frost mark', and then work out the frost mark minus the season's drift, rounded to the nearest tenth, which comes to 18.6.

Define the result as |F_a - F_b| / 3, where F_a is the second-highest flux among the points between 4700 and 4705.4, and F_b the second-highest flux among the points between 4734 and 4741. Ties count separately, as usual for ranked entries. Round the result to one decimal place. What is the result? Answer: 0.5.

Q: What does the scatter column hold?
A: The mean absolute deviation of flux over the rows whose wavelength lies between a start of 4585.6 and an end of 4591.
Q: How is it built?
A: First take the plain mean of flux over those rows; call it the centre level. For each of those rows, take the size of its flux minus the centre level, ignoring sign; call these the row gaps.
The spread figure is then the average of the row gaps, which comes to 1.2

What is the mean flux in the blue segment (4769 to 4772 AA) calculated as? 19.3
